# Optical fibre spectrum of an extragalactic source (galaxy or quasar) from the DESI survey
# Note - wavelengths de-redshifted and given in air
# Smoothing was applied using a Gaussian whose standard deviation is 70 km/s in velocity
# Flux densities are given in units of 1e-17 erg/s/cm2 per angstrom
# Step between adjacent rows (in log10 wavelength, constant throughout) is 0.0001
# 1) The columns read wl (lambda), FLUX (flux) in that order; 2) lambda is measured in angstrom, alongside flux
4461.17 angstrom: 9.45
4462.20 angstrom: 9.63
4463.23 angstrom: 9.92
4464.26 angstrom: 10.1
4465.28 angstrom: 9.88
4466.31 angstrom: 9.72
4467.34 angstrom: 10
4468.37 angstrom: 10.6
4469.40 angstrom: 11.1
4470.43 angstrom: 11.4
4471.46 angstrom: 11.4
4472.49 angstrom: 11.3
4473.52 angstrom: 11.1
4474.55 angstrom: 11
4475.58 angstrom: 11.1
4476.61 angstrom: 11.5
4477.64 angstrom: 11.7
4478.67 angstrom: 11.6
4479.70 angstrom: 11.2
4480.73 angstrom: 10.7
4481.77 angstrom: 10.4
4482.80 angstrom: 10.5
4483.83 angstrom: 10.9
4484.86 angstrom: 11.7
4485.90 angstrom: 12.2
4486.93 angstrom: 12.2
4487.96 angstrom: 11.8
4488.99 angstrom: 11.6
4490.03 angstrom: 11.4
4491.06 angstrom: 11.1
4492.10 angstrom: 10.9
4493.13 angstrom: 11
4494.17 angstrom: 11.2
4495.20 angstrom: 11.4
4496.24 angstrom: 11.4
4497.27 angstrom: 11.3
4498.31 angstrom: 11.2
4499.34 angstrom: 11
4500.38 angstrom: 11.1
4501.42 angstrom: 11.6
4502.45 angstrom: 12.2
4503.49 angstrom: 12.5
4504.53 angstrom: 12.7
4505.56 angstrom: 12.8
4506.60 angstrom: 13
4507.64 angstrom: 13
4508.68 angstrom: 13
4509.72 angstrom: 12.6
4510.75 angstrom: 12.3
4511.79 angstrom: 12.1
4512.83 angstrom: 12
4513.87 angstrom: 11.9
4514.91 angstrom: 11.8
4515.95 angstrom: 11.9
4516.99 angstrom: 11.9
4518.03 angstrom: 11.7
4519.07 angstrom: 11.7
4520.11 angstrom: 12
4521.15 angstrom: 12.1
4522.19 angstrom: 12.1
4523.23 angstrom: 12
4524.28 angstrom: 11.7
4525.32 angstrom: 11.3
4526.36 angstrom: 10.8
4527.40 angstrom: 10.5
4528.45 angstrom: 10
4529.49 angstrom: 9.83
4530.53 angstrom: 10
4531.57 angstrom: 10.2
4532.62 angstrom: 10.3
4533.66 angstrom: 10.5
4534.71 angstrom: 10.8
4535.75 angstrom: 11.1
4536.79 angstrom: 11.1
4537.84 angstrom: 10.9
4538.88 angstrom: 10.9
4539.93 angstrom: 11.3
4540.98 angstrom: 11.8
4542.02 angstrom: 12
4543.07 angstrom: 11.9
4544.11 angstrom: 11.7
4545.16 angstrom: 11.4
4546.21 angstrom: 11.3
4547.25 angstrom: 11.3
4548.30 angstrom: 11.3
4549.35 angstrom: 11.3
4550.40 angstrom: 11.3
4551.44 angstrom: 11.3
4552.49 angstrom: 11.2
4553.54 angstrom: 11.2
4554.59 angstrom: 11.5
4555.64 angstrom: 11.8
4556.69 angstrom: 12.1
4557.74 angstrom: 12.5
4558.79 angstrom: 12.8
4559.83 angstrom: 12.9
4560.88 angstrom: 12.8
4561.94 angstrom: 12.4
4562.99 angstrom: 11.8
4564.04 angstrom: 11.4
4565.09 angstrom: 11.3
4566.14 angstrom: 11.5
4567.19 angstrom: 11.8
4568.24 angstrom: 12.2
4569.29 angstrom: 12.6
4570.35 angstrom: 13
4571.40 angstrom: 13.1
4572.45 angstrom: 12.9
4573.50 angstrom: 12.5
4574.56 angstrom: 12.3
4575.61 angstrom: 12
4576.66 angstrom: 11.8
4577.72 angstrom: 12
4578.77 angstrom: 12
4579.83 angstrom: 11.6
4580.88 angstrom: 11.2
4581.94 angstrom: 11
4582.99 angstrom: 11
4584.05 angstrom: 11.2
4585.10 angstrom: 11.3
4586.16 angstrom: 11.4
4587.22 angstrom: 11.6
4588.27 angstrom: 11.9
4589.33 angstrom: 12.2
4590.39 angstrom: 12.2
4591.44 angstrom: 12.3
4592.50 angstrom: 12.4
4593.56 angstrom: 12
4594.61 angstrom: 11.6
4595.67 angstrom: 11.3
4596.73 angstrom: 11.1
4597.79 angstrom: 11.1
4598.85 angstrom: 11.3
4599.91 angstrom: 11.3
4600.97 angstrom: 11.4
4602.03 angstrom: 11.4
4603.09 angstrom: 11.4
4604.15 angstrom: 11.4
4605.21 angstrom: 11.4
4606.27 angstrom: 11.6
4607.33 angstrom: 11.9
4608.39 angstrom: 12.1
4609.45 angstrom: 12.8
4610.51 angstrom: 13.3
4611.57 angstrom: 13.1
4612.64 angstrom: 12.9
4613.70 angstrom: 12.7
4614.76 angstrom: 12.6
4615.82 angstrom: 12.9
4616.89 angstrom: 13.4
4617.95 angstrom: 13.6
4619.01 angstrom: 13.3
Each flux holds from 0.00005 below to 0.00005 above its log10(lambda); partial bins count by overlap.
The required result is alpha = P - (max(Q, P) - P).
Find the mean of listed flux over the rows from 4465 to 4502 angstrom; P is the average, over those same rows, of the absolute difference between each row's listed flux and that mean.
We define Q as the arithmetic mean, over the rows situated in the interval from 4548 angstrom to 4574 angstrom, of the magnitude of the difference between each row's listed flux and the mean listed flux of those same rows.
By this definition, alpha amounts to 0.2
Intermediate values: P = 0.41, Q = 0.60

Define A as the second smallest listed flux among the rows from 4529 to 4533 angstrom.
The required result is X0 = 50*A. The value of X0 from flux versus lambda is 500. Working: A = 10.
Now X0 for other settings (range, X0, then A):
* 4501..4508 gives 610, 12.2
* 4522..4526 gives 585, 11.7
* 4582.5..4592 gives 560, 11.2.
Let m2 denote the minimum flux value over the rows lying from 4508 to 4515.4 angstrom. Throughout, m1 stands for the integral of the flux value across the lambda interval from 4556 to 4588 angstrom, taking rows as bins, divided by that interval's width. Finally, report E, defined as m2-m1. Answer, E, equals -0.2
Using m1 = 12.0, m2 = 11.8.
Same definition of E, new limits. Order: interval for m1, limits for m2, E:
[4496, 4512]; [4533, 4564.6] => -1.6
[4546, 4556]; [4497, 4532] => -1.5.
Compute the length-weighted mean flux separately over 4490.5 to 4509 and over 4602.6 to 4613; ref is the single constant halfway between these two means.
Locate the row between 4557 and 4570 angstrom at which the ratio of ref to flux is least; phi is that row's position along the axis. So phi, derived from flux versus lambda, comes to 4559.83 angstrom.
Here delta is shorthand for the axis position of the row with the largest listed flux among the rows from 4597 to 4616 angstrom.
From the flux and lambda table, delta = 4610.51 angstrom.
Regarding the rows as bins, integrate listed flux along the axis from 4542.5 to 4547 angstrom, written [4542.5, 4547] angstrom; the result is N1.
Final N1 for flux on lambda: 52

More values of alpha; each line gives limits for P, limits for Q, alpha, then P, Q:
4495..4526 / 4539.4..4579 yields 0.4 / 0.45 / 0.49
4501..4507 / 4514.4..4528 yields 0.4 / 0.38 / 0.36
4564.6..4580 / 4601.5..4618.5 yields 0.2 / 0.45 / 0.71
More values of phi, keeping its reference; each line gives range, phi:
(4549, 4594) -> 4571.40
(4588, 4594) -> 4592.50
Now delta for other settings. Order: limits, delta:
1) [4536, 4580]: 4571.40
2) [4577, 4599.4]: 4592.50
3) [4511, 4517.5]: 4511.79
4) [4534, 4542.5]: 4542.02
